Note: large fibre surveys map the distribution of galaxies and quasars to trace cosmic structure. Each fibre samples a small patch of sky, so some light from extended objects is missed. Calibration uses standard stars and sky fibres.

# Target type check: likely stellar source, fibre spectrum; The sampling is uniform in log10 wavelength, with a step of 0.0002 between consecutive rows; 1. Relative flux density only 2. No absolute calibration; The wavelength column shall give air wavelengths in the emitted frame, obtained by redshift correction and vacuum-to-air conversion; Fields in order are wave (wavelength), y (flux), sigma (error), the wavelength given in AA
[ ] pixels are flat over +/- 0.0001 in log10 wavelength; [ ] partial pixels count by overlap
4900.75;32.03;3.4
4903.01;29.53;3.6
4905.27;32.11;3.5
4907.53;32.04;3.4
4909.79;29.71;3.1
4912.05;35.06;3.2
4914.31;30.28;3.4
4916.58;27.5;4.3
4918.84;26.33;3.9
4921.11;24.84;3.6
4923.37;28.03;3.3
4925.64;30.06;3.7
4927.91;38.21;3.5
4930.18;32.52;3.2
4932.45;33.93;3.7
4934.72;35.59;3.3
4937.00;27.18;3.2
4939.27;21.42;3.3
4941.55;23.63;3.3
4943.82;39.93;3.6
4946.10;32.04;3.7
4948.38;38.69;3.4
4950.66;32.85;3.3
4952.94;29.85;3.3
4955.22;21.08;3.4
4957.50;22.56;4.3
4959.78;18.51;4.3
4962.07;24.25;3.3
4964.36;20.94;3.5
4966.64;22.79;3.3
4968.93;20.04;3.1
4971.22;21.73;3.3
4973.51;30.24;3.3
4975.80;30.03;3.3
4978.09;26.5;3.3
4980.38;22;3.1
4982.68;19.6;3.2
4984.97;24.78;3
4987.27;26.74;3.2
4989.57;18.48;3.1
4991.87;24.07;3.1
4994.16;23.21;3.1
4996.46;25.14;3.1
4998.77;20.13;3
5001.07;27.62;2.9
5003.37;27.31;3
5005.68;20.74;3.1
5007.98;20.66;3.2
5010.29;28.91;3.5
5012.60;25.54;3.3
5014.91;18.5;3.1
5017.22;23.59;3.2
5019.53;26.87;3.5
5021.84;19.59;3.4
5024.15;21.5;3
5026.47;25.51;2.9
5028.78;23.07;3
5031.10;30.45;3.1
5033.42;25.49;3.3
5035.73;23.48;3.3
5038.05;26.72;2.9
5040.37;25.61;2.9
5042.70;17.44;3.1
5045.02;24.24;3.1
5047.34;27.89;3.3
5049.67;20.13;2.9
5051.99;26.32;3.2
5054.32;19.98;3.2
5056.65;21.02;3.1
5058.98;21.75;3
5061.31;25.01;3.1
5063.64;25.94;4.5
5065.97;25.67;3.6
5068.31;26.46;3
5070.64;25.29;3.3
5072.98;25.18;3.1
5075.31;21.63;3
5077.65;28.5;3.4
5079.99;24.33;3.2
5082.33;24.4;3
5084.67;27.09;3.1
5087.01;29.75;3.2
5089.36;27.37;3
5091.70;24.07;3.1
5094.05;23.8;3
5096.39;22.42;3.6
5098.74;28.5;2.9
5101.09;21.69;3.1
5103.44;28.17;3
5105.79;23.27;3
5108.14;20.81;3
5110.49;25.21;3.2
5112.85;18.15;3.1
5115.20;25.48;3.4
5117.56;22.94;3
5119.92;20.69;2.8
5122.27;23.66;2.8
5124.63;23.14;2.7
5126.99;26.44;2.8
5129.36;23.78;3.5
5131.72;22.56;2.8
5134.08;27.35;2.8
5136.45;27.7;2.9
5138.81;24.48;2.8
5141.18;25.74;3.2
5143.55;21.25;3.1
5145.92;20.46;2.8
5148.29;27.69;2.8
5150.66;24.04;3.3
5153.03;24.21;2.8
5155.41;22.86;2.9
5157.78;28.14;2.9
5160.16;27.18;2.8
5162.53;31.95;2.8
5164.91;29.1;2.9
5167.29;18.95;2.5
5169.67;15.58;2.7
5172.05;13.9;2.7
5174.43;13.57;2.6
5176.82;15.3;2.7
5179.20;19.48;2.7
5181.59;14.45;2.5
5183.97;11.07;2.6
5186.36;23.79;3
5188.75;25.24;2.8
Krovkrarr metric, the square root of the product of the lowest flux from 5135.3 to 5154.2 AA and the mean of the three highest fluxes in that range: 23.5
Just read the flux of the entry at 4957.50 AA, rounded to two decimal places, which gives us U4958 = 22.56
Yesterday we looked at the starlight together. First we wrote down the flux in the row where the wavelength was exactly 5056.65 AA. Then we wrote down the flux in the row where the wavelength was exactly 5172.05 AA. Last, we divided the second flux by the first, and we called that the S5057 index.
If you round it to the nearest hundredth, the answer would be 0.66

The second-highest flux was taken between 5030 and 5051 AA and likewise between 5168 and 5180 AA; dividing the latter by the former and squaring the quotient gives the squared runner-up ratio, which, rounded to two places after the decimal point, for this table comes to 0.31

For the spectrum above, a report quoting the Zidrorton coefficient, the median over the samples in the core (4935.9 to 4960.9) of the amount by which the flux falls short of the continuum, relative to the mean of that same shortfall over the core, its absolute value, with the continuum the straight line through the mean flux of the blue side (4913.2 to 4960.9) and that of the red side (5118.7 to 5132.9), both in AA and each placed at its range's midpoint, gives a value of 2.2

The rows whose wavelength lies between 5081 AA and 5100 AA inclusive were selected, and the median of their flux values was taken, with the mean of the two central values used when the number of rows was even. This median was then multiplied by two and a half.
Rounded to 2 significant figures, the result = 64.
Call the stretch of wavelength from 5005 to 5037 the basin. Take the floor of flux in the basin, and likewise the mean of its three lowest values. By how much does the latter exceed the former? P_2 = 1.1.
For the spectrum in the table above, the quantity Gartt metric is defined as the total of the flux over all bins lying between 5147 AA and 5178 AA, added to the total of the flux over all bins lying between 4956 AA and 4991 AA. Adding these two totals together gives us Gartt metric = 642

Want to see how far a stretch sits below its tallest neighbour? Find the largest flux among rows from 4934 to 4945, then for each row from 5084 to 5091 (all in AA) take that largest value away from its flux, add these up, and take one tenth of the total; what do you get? -3.6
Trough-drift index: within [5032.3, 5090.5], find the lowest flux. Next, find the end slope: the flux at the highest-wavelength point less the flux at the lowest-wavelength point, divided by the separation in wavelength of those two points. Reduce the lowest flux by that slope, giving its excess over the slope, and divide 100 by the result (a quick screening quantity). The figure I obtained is 5.7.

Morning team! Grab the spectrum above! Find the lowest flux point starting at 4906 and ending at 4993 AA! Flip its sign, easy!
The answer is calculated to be -18.5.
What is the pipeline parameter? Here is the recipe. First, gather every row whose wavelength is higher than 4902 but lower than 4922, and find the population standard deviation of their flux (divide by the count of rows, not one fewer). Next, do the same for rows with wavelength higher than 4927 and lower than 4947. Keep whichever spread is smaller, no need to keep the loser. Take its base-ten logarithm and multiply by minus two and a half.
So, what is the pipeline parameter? -1.19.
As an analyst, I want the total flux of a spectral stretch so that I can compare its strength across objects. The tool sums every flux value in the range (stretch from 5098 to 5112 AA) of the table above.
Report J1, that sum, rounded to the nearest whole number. 148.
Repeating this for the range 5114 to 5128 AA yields 142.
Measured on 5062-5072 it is 103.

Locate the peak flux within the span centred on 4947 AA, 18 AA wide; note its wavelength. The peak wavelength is 4943.82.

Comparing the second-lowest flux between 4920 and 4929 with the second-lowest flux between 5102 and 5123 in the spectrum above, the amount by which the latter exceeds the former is -7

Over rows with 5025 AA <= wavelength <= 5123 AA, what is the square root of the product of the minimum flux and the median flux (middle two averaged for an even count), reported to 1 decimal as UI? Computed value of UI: 20.8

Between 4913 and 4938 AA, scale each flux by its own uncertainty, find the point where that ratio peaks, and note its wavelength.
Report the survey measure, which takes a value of 4927.91 AA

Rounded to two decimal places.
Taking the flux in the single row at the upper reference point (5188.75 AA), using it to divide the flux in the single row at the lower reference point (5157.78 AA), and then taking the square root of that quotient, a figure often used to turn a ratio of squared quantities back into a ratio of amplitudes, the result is 1.06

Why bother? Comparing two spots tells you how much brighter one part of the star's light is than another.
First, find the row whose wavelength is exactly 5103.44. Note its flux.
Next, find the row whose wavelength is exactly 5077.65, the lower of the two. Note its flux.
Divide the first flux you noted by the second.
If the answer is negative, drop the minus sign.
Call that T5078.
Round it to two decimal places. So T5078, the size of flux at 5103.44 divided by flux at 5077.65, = 0.99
